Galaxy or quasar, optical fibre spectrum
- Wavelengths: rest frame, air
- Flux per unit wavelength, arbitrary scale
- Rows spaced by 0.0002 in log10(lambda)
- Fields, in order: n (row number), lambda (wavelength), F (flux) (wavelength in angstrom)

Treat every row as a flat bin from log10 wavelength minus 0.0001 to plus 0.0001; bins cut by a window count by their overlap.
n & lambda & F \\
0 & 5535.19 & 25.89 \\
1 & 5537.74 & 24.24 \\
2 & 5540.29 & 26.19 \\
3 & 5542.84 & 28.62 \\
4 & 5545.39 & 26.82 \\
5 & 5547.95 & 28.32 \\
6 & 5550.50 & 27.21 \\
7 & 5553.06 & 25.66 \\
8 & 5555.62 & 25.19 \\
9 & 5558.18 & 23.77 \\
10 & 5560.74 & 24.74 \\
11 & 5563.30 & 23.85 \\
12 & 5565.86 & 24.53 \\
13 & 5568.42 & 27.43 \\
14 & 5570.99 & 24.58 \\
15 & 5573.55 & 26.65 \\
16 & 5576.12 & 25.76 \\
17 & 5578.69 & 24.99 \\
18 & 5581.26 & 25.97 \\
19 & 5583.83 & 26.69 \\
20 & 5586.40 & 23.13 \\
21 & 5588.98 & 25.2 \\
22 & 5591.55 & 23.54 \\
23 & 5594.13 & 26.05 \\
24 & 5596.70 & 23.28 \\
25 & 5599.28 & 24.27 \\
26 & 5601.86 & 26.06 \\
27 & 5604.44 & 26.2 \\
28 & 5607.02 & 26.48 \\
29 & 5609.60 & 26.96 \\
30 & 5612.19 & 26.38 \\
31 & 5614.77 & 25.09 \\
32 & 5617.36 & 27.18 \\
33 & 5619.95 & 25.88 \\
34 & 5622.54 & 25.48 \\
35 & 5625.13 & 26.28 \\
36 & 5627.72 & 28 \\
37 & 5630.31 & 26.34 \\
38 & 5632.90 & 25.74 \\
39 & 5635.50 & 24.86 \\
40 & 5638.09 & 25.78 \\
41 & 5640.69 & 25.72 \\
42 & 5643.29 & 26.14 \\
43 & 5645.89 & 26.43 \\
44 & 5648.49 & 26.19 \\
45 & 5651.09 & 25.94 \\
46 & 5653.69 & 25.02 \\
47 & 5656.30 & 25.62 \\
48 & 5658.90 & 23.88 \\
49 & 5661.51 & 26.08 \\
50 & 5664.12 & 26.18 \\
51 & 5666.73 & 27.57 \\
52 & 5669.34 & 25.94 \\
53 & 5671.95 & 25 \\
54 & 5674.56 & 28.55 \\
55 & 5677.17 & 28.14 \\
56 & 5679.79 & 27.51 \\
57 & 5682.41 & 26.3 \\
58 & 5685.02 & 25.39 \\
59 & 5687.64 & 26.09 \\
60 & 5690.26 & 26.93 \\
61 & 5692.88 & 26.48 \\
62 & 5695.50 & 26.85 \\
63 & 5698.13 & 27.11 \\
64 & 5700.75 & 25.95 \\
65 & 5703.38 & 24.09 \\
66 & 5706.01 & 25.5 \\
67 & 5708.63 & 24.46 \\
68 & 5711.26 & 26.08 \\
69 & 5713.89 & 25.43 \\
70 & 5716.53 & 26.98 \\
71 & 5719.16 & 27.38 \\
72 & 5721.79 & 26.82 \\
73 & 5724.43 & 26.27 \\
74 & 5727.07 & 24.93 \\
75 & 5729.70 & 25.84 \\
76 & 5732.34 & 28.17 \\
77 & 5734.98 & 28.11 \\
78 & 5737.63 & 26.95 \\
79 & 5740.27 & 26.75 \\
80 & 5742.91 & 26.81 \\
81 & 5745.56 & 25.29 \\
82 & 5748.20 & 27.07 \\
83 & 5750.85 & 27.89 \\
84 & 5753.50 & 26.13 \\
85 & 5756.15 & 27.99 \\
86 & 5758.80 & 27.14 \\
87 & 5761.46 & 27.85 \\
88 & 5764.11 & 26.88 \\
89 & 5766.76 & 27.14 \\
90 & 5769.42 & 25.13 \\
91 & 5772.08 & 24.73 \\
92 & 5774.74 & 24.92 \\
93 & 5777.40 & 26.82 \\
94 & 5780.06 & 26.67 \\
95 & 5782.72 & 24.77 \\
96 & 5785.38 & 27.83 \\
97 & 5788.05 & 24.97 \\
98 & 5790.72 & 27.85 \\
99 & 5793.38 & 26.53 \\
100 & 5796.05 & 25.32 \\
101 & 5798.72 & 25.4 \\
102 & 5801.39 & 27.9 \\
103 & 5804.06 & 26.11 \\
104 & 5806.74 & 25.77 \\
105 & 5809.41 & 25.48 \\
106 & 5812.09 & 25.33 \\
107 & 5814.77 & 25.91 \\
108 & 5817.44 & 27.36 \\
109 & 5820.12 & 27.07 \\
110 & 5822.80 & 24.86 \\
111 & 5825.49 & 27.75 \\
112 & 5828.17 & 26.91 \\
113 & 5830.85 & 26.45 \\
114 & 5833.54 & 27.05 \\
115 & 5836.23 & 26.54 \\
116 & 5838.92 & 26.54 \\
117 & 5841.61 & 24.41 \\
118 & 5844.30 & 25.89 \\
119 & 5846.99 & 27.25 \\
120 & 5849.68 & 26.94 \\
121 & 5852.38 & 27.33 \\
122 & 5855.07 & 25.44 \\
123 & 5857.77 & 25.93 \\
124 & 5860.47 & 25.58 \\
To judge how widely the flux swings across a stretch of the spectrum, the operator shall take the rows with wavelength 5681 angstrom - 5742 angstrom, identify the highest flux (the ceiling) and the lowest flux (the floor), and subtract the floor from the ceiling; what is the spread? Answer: 4.1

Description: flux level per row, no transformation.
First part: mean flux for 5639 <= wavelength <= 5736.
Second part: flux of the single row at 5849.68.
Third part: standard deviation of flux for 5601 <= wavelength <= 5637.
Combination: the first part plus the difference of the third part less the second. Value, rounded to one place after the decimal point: 0.1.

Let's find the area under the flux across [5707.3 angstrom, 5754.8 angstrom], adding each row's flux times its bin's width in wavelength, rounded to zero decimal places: 1260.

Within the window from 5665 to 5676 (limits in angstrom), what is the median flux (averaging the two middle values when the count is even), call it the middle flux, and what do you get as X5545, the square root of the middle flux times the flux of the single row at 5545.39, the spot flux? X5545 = 26.8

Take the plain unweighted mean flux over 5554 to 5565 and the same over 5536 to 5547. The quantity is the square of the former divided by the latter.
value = 22.5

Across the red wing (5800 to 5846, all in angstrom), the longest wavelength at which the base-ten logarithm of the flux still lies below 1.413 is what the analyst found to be 5841.61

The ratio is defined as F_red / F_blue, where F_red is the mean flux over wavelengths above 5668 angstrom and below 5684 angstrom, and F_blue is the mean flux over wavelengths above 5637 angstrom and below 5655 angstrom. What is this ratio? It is 1.039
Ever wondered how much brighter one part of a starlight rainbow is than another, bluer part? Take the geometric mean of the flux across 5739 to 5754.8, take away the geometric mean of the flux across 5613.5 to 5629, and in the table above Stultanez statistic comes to 0.3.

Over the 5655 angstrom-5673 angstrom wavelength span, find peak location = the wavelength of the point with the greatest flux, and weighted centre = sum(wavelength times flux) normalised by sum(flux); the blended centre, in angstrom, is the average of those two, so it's 5665.5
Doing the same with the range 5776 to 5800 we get 5789.4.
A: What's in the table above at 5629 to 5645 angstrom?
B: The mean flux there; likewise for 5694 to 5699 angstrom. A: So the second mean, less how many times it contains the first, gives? 25.9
